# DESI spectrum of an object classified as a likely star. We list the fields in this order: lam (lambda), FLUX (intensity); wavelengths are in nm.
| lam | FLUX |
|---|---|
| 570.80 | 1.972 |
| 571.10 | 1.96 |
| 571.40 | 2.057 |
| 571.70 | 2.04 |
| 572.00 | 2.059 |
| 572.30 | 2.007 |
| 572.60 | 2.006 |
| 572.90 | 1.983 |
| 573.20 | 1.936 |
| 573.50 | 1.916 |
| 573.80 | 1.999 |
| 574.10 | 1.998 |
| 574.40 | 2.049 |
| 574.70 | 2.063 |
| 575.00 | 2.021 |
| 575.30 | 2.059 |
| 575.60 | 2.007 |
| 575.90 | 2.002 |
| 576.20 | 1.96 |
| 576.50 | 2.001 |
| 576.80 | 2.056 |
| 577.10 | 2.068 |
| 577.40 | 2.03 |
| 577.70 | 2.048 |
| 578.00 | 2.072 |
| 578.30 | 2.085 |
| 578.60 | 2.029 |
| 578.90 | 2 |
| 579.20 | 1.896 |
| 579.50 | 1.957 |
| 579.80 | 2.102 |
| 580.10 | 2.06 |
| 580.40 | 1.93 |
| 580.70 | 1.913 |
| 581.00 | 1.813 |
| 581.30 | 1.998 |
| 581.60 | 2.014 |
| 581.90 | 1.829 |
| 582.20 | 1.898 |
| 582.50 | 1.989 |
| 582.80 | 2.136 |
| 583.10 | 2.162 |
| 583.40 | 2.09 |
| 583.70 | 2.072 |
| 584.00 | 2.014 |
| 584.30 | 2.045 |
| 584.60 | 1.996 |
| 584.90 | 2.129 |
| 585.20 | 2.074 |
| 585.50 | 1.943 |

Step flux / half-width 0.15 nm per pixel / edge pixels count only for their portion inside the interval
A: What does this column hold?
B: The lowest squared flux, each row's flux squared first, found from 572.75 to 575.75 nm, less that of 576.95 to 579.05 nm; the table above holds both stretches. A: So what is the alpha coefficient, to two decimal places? -0.33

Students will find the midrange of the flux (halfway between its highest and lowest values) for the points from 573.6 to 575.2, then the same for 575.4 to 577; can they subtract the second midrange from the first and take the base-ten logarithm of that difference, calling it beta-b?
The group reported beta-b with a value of -1.6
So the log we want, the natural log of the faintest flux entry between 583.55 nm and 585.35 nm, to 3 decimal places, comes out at 0.691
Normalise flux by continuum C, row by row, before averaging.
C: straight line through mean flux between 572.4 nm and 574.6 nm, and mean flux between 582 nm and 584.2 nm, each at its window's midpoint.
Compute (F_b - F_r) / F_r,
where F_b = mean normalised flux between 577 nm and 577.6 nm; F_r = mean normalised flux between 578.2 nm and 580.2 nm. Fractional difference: 0.022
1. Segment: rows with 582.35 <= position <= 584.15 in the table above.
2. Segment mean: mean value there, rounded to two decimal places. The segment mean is 2.08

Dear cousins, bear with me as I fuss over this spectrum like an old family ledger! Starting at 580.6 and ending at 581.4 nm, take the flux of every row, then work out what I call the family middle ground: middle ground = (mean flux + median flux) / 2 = 1.91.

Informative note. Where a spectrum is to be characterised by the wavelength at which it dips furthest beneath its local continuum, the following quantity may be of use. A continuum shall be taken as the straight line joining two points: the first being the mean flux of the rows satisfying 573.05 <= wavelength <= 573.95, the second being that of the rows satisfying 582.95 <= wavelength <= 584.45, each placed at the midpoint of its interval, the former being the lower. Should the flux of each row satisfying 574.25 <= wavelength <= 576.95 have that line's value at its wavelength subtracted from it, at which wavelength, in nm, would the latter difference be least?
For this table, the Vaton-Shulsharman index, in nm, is 576.20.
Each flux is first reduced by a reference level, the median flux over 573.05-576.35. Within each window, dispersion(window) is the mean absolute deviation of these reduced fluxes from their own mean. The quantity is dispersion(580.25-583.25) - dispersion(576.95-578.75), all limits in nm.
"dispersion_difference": 0.072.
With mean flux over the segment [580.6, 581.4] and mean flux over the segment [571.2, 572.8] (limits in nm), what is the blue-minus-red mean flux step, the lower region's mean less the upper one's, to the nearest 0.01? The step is 0.13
